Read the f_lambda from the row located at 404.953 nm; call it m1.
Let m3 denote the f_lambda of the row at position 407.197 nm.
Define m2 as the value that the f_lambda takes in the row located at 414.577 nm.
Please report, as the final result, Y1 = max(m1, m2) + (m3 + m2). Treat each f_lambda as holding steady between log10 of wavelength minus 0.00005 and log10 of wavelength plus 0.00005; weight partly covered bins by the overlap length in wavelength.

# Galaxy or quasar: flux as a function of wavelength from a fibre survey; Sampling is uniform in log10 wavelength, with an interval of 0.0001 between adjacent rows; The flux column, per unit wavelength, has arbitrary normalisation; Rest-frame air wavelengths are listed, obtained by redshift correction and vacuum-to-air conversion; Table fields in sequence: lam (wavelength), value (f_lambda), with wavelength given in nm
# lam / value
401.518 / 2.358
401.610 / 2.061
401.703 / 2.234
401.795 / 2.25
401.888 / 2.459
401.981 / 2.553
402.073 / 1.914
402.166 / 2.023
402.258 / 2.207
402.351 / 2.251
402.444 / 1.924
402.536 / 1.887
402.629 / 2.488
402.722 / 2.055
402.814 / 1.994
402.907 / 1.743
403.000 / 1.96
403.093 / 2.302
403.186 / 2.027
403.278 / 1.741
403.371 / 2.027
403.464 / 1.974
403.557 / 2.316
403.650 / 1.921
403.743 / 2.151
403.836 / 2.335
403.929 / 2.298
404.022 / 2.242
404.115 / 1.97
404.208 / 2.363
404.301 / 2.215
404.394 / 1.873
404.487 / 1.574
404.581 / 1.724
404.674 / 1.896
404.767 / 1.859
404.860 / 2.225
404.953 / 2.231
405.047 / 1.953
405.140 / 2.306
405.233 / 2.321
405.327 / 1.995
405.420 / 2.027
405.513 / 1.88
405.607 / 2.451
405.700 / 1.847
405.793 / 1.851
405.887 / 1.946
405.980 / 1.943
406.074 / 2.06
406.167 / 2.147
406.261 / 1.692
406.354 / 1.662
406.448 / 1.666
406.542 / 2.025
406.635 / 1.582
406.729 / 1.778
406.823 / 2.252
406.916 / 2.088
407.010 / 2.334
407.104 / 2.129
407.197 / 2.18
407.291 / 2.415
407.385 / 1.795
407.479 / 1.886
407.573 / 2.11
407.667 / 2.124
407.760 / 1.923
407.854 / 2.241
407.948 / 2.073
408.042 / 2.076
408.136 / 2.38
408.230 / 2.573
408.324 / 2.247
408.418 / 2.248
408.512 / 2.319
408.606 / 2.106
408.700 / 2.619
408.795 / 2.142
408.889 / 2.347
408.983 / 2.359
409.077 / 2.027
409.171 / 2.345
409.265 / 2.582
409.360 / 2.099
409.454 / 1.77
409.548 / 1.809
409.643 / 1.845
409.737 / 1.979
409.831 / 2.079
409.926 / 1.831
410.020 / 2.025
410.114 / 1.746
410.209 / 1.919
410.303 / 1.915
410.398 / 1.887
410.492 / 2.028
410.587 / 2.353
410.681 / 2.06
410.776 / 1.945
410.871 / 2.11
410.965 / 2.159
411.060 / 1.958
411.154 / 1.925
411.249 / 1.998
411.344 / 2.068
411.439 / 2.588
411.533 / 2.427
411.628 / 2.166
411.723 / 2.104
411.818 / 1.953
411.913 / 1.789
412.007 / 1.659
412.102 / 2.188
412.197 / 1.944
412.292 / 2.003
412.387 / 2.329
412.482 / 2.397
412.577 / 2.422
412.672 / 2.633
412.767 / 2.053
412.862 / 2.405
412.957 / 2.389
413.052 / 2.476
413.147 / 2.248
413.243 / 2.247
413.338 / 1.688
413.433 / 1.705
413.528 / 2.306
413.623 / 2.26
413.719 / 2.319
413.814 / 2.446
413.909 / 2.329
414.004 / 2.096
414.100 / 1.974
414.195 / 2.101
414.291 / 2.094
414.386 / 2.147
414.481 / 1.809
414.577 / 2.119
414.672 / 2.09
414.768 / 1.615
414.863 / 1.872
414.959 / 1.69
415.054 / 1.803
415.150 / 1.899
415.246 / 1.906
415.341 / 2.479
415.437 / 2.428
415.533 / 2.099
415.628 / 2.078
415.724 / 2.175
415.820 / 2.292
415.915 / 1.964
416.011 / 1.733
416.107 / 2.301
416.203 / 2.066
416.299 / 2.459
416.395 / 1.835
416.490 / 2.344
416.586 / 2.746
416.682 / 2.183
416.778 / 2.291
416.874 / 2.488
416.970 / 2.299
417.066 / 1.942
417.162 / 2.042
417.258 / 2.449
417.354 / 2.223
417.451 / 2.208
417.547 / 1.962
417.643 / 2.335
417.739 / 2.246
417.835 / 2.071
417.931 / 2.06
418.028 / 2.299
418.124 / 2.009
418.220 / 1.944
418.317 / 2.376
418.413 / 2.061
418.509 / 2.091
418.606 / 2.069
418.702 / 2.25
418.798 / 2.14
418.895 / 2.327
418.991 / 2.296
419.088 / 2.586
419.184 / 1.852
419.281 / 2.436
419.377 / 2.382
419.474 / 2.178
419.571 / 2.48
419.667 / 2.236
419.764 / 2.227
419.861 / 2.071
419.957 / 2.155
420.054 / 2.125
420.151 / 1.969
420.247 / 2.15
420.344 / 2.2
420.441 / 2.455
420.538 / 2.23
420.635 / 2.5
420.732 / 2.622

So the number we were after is 6.53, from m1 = 2.231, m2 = 2.119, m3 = 2.18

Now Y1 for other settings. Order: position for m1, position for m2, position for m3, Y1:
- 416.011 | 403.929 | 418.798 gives 6.74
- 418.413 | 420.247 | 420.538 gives 6.53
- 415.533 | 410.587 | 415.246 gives 6.61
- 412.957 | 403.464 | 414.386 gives 6.51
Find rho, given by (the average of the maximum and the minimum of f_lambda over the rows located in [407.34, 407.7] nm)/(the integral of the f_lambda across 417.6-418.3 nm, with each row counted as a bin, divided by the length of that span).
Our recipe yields 0.91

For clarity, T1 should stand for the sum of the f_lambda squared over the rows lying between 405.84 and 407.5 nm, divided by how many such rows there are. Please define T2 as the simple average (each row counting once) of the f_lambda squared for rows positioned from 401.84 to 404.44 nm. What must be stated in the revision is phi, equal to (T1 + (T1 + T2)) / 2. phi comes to 6.2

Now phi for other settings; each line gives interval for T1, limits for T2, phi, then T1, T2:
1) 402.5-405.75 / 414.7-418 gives 6.6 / 4.30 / 4.6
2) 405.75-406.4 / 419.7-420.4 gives 5.9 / 3.64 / 4.5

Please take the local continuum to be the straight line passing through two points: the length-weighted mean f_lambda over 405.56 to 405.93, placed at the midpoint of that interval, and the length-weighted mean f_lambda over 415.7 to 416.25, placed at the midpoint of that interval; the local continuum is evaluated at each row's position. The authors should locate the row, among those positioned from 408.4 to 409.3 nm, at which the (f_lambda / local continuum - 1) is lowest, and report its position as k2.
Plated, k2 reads 409.077 nm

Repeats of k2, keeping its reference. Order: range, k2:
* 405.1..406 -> 405.700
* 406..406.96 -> 406.635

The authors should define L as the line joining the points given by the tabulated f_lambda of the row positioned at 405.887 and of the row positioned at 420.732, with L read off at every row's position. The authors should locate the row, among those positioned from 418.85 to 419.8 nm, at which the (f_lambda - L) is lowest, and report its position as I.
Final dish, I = 419.184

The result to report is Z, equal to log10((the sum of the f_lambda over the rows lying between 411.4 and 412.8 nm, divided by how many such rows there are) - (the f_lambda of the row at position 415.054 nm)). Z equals -0.43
